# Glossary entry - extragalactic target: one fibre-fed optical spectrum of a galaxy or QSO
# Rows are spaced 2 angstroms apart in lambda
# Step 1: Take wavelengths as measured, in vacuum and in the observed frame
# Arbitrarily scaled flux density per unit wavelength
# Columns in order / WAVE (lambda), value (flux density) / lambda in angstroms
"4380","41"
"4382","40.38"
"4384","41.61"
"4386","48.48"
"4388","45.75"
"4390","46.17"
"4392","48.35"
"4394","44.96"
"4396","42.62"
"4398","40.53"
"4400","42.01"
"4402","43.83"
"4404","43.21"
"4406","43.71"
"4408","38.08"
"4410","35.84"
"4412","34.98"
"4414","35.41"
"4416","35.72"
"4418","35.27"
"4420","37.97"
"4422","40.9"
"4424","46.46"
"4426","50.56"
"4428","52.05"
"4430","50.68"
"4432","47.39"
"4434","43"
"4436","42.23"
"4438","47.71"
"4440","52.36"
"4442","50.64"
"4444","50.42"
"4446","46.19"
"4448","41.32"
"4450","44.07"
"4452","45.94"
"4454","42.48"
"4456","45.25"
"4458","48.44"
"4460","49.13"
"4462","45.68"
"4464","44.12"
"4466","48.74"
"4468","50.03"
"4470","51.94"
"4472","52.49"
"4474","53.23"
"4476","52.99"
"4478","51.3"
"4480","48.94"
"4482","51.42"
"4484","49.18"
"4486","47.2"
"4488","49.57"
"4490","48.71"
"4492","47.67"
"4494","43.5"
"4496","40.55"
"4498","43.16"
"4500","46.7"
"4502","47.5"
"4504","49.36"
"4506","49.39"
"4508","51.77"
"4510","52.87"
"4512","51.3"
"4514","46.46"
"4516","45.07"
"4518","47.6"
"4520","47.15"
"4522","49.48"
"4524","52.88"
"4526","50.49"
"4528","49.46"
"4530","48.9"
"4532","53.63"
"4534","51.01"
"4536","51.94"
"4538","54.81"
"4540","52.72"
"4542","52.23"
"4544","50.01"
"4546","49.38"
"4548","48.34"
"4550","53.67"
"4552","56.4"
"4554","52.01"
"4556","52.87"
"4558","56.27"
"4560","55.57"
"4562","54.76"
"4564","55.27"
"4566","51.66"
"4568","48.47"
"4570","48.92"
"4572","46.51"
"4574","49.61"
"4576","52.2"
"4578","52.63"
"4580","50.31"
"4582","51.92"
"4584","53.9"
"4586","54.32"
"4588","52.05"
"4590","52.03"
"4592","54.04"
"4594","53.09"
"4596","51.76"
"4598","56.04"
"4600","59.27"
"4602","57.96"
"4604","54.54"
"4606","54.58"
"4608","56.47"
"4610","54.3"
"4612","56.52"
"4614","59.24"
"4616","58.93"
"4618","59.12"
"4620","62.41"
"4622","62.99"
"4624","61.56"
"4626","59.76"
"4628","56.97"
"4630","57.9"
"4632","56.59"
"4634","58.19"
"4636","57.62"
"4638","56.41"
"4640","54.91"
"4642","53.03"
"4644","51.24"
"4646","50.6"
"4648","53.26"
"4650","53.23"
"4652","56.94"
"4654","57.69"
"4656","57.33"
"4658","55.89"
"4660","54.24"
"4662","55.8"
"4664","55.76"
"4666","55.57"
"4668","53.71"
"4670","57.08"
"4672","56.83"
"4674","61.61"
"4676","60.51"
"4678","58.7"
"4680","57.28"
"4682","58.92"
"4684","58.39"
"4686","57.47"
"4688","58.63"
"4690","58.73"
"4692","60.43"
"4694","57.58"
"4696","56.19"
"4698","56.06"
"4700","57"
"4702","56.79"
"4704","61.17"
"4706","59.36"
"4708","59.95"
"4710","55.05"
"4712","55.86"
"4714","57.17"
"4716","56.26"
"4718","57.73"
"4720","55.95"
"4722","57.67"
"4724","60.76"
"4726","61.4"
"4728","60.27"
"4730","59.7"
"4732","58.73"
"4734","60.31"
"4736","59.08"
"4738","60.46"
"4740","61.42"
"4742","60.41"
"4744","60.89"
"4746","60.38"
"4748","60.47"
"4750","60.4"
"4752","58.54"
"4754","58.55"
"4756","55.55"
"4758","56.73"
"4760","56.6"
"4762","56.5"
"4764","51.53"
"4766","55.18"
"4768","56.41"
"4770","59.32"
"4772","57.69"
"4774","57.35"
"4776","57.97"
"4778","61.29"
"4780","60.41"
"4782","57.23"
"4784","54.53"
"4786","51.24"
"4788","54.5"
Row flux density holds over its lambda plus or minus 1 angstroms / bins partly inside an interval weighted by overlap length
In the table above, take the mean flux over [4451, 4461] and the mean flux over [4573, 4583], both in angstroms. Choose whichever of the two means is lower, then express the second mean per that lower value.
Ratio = 1.11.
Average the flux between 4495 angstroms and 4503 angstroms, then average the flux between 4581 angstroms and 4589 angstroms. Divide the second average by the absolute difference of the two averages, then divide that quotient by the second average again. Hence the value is 0.12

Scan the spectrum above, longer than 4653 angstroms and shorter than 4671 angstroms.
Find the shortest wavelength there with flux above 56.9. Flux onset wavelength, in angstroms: 4654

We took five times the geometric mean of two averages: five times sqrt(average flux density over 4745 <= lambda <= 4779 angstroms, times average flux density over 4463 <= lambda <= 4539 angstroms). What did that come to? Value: 267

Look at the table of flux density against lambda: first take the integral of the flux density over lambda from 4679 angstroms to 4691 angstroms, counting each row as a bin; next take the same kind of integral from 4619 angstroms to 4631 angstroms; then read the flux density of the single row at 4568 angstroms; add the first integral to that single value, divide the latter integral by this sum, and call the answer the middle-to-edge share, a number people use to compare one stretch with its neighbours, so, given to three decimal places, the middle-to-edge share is 0.968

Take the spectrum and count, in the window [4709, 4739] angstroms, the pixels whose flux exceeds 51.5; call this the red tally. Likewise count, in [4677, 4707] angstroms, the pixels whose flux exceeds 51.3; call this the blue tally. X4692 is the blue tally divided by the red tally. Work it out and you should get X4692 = 1.0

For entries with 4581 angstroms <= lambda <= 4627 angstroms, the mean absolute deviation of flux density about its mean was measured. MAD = 3.0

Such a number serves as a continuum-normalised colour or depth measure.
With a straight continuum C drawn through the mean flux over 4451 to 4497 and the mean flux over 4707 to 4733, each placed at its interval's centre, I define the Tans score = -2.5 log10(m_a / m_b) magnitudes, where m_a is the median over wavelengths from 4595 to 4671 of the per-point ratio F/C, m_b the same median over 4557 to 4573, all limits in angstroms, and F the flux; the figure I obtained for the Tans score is -0.0037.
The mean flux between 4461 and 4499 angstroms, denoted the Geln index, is 48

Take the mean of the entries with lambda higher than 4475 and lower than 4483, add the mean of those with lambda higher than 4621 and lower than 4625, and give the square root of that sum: 10.7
